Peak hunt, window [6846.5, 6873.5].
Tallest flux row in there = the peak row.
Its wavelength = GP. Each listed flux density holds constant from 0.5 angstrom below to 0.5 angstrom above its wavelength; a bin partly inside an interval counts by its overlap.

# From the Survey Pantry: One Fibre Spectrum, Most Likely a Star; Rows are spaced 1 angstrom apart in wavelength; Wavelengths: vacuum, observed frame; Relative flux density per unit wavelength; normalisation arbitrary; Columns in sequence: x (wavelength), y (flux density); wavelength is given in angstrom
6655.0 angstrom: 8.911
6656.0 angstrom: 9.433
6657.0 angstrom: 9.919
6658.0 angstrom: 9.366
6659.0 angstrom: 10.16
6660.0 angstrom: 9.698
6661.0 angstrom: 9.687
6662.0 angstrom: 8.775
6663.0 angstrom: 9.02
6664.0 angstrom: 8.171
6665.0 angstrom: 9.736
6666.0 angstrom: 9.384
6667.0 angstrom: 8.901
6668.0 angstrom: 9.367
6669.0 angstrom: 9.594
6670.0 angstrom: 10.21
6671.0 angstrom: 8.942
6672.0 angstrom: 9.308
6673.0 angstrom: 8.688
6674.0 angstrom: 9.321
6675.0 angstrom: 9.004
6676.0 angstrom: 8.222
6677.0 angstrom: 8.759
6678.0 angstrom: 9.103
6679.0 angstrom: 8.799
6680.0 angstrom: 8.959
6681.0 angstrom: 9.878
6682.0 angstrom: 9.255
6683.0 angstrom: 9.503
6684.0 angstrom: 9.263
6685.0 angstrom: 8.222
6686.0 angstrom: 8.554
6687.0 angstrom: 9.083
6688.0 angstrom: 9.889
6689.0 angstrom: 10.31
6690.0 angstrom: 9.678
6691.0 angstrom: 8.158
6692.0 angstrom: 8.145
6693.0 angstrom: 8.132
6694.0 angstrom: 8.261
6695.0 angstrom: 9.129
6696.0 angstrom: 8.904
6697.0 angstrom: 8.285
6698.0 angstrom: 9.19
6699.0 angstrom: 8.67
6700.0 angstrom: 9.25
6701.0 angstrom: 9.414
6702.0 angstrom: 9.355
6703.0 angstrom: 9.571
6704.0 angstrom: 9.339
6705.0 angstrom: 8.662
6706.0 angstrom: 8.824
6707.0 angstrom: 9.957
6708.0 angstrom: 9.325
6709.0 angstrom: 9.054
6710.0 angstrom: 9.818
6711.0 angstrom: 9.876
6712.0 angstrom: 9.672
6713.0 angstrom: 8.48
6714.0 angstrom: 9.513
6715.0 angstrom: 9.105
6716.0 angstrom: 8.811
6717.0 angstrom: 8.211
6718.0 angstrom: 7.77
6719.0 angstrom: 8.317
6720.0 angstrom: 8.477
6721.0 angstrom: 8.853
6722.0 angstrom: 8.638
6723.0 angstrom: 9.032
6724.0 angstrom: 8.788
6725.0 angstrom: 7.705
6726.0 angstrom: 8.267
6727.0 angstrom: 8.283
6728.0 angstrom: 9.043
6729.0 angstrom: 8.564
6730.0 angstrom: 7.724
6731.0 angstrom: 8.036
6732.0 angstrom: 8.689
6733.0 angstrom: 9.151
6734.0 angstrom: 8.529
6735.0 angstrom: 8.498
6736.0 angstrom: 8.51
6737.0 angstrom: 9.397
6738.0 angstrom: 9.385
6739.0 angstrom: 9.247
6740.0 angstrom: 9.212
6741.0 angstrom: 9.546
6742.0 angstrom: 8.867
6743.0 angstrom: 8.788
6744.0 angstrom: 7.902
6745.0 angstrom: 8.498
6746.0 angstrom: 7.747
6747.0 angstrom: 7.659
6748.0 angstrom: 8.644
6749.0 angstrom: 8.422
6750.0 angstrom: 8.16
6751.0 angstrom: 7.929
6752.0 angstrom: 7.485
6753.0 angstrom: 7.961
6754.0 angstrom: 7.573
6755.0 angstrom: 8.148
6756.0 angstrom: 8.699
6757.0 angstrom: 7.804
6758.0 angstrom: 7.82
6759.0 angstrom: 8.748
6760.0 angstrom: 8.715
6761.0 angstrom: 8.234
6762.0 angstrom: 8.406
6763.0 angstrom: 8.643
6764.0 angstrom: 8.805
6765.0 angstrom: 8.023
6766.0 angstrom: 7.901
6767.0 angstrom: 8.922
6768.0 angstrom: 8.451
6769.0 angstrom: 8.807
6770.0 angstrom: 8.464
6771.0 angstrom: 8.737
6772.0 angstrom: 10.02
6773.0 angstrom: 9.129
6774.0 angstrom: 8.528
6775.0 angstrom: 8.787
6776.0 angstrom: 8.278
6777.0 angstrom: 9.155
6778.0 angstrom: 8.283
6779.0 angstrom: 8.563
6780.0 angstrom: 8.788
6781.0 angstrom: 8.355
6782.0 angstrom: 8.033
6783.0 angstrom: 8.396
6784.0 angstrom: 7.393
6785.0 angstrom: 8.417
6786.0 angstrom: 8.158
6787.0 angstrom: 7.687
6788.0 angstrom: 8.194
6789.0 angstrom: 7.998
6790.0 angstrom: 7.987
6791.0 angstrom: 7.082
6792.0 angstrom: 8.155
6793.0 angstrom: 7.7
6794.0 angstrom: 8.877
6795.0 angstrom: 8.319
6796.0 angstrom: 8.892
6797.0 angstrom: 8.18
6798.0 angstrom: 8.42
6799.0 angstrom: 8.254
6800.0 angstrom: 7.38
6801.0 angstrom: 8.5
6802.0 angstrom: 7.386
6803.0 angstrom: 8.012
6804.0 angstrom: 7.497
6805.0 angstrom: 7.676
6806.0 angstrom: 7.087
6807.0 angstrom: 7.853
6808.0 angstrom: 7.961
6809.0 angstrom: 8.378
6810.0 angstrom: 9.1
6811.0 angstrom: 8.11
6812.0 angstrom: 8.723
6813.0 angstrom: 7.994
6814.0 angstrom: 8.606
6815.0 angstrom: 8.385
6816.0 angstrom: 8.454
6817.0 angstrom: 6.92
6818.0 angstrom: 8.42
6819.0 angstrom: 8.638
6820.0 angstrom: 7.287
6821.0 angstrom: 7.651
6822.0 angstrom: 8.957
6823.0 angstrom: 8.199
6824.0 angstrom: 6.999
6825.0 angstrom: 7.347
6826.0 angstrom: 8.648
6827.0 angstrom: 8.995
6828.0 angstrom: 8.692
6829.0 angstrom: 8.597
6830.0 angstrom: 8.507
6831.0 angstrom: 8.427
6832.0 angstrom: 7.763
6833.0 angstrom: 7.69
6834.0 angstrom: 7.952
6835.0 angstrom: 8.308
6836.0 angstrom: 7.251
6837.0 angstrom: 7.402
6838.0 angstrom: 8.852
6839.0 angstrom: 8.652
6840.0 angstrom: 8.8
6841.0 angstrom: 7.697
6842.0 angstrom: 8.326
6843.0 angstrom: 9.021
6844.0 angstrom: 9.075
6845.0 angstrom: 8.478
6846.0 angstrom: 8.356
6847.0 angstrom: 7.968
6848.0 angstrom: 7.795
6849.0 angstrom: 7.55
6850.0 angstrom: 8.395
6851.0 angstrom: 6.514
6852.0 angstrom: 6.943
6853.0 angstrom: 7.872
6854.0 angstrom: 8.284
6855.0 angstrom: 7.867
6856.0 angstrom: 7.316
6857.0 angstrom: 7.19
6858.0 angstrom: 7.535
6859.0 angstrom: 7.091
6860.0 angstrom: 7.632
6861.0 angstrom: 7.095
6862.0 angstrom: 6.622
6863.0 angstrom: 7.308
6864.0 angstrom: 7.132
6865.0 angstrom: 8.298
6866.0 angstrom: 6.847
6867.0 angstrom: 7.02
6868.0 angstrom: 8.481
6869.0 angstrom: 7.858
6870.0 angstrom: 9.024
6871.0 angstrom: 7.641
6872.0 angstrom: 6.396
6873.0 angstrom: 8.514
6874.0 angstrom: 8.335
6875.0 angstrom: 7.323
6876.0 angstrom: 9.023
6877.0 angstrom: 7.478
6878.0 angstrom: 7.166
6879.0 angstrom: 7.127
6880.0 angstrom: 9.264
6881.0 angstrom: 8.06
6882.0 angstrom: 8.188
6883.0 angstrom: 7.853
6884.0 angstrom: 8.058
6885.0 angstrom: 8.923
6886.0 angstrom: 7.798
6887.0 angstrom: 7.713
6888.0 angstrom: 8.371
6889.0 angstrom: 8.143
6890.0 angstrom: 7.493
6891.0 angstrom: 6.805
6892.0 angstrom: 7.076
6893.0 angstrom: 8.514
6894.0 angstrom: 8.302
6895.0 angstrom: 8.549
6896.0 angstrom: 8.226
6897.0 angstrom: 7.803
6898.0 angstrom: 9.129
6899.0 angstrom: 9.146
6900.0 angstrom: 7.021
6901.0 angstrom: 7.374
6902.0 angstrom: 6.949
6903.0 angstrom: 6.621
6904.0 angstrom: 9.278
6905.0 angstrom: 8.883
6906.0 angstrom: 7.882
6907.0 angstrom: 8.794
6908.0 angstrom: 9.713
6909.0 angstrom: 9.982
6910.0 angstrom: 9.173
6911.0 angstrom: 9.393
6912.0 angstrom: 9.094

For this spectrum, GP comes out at 6870.0 angstrom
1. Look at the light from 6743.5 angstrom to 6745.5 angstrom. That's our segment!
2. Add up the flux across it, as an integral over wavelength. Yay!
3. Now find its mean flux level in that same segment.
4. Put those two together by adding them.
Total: 25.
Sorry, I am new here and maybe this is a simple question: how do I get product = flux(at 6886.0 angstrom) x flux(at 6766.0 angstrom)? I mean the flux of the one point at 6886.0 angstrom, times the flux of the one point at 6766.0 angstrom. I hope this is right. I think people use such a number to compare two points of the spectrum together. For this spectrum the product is 62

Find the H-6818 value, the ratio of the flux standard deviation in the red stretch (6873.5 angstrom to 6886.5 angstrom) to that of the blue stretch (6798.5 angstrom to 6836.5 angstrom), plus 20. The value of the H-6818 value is 21.2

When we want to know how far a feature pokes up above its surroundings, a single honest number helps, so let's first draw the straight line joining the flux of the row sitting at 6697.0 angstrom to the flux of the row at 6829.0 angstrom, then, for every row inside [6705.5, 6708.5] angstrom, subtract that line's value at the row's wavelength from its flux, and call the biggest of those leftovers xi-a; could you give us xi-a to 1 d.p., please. 1.6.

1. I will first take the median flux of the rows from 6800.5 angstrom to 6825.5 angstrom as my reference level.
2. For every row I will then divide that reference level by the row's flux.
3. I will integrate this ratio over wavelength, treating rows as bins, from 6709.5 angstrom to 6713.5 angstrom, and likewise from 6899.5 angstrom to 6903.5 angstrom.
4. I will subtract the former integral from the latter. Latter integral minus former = 1.2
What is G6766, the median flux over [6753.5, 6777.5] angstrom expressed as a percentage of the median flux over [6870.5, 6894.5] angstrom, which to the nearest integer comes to 108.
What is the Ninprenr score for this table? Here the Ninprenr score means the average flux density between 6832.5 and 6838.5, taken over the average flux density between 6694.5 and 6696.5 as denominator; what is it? 0.88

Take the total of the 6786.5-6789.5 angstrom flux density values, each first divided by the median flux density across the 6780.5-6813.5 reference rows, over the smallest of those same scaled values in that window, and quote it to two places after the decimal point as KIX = 3.11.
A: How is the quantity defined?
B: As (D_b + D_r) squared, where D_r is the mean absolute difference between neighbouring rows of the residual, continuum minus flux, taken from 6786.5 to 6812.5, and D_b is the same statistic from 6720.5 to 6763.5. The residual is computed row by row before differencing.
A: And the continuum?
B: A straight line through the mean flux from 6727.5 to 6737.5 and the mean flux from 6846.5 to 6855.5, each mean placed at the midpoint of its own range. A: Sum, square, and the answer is 1.1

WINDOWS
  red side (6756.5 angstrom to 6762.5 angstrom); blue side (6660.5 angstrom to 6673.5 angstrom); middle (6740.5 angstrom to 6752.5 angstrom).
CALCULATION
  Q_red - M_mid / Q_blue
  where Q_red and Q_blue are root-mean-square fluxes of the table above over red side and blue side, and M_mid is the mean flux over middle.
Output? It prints 7.40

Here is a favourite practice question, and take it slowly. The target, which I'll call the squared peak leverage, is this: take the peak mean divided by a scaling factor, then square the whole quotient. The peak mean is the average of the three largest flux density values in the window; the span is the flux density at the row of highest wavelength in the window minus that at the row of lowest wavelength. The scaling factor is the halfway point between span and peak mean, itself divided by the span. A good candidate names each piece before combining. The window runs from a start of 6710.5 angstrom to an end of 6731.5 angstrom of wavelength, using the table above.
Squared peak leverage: 21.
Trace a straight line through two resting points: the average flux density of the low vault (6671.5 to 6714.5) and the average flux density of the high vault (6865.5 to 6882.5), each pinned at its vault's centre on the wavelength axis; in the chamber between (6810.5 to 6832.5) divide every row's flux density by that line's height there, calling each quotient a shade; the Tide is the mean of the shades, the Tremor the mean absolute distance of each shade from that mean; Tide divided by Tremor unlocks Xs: 16.2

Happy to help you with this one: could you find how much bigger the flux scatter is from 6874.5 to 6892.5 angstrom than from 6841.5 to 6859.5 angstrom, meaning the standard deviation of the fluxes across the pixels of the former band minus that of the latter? 0.00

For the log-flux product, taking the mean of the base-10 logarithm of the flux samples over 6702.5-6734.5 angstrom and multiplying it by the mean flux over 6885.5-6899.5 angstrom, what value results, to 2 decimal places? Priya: 7.63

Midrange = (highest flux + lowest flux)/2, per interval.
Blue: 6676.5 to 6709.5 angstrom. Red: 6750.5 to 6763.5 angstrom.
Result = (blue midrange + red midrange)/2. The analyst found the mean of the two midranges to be 8.7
